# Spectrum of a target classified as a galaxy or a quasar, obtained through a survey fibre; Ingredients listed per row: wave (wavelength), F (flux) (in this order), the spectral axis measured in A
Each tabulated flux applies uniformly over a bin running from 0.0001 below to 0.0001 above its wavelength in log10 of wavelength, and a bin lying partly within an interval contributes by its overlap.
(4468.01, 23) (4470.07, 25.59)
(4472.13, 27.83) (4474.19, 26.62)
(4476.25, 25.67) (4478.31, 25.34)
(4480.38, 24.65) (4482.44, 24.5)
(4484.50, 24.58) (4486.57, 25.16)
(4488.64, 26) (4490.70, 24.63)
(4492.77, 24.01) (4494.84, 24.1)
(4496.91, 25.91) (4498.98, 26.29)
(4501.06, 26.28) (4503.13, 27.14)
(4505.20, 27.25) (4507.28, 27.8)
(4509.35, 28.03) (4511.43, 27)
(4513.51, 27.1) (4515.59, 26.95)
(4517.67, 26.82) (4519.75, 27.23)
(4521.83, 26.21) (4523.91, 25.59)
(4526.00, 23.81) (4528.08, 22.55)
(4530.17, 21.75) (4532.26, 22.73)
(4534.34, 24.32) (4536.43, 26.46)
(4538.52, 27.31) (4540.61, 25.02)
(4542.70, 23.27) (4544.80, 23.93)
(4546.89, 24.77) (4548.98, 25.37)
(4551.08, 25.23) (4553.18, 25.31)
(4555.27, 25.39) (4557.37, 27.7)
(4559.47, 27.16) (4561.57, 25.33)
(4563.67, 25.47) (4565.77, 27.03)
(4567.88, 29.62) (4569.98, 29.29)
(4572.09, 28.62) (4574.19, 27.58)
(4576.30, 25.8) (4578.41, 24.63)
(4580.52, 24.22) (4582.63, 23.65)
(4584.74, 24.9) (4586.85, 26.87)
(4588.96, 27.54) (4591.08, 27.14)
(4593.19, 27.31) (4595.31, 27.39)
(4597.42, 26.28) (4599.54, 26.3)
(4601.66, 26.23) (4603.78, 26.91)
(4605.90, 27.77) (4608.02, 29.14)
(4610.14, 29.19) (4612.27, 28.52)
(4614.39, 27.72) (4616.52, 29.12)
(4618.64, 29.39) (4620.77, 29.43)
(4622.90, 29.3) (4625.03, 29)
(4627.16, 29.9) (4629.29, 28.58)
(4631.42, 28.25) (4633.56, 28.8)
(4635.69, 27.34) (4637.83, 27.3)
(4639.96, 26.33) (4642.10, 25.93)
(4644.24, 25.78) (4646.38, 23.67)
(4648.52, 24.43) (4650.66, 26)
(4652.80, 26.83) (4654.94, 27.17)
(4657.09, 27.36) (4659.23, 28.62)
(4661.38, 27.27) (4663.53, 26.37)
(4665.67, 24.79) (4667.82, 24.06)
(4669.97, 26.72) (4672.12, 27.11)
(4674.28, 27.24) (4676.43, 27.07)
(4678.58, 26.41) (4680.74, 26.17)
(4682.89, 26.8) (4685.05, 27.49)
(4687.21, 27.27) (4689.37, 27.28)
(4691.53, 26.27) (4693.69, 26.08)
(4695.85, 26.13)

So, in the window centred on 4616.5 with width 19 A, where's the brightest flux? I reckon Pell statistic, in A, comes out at 4620.77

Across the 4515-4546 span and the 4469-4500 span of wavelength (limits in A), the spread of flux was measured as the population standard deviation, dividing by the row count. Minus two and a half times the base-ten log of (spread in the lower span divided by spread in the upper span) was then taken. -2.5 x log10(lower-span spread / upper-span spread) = 0.6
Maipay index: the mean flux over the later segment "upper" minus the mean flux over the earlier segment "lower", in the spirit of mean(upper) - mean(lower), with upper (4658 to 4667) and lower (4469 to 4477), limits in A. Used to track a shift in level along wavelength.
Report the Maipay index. 0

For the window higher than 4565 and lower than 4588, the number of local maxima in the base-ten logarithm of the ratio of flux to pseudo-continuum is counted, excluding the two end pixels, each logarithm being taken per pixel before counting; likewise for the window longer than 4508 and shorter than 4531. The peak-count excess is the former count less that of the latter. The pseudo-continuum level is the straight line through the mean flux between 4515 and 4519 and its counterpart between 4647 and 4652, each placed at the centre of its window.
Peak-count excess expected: -1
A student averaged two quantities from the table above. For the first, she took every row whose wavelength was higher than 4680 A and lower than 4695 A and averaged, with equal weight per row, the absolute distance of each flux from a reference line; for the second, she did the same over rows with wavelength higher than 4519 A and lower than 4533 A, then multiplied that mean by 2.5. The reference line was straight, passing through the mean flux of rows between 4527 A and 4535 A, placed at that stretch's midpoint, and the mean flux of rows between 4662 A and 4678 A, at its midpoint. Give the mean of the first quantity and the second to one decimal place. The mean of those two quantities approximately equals 2.7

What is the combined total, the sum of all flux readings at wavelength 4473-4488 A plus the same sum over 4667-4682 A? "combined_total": 361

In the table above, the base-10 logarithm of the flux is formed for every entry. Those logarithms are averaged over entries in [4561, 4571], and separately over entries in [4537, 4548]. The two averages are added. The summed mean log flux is 2.83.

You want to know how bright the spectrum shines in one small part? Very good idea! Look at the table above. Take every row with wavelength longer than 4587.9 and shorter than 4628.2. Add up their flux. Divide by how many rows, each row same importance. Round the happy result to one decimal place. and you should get 28.1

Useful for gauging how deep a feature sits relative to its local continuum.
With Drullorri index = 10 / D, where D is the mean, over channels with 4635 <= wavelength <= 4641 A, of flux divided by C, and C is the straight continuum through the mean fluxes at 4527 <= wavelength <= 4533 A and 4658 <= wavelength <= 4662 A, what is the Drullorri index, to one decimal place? 10.0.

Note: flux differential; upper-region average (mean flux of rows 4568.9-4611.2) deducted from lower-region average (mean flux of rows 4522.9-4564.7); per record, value -1.9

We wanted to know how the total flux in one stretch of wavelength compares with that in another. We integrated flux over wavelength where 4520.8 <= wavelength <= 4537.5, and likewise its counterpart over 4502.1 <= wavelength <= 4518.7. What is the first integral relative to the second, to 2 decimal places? 0.89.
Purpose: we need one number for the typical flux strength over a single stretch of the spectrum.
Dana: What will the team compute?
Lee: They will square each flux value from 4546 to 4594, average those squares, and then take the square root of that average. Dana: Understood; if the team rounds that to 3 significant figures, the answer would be 26.4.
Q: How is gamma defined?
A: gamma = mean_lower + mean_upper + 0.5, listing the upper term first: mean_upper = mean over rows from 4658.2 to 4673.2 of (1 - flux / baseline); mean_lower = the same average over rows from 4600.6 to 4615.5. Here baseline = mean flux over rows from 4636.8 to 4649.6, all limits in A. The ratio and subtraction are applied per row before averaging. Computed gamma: 0.37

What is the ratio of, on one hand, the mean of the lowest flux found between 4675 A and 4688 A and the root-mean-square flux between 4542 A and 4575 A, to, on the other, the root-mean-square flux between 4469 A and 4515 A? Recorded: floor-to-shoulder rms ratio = 1.010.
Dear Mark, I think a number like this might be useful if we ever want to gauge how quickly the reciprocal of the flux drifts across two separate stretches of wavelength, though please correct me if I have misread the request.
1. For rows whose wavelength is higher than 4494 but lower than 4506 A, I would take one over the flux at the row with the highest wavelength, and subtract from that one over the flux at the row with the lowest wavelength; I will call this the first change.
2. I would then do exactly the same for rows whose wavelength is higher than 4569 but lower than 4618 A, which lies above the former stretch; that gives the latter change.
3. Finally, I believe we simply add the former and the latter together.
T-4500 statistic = -0.005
